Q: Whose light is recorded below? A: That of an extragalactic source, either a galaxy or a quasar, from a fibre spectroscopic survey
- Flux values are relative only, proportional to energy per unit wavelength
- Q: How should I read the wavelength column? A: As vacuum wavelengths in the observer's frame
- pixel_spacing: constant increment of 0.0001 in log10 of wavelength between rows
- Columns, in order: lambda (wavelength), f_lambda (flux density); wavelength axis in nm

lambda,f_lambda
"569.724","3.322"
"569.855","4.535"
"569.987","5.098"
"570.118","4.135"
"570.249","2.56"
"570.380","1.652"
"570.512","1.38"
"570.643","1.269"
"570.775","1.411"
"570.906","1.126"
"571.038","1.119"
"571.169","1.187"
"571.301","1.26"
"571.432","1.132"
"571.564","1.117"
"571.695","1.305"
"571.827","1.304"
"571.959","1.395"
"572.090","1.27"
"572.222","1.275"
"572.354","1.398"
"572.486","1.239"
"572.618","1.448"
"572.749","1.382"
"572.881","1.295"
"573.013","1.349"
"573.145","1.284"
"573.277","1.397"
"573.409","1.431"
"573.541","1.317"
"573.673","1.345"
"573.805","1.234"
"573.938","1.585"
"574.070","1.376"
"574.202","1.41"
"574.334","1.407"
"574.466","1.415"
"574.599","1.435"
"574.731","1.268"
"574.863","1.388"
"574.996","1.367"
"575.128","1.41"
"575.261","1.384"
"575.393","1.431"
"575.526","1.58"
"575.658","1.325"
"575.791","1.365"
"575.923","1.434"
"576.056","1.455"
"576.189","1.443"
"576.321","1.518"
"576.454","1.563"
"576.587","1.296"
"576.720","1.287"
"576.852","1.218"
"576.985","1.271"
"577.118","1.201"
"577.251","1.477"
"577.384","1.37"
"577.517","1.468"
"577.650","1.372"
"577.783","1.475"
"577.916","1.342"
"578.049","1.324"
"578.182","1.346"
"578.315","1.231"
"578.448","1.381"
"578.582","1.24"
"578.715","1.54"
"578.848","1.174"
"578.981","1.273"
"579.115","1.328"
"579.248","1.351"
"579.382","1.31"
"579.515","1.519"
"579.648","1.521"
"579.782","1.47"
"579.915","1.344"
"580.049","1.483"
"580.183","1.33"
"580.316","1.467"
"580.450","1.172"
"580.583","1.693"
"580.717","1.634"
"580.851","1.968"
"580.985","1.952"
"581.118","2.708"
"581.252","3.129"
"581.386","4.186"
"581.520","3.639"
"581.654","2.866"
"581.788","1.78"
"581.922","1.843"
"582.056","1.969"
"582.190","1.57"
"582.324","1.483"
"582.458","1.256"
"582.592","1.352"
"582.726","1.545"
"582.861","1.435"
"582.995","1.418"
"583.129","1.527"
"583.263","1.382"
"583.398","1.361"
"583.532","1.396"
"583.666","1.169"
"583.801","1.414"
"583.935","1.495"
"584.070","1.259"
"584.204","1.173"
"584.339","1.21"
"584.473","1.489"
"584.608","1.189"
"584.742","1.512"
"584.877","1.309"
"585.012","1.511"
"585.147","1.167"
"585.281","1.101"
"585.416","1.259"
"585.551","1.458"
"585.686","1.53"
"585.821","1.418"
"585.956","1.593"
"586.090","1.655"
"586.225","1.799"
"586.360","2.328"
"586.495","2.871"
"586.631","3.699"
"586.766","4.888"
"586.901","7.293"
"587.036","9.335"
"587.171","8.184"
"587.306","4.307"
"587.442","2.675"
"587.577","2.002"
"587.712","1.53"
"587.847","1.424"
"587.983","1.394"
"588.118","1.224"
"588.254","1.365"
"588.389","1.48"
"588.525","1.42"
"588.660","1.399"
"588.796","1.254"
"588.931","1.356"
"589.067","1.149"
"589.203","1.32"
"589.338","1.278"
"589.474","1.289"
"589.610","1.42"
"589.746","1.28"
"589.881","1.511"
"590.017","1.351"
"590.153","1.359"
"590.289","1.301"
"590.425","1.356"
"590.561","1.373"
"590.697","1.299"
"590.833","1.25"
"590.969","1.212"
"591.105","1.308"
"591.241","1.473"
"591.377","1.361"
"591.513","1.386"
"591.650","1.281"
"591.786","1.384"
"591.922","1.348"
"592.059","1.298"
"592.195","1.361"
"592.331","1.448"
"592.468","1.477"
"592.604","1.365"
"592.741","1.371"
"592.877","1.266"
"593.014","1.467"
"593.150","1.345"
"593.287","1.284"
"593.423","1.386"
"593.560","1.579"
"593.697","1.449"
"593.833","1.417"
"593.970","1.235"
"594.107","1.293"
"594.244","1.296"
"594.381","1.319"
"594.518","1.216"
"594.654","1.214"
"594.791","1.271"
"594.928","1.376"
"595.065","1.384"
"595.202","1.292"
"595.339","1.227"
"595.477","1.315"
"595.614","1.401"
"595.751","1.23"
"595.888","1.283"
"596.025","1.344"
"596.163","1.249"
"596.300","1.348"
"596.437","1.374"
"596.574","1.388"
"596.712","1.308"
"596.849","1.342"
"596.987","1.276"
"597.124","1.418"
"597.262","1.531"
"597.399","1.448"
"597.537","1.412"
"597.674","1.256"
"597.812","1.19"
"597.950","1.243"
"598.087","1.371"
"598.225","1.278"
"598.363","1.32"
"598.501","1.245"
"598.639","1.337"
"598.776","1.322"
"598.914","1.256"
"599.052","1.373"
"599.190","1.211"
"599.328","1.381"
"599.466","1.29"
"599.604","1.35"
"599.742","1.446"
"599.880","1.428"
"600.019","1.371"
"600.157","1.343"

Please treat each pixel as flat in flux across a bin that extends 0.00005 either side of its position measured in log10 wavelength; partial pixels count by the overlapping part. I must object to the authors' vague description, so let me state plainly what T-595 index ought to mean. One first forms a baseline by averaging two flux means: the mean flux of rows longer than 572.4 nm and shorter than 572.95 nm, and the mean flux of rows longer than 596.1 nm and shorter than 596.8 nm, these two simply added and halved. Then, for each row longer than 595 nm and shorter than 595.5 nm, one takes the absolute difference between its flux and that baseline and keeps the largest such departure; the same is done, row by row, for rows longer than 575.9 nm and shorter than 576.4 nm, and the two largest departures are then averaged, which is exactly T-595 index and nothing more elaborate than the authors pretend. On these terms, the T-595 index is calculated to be 0.15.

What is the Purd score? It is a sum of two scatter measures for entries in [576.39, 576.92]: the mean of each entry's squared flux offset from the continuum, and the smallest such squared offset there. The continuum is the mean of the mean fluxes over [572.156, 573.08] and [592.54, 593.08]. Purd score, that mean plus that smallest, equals 0.021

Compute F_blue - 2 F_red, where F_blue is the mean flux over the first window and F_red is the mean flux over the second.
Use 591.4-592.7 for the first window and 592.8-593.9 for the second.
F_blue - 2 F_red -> -1.43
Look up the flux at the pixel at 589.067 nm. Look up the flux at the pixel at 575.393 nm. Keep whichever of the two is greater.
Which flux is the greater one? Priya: 1.43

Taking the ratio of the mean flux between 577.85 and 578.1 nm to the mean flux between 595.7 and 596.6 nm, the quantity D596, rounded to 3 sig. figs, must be 1.01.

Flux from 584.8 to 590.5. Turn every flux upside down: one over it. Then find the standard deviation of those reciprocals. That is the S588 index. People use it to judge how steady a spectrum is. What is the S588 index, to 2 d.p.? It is 0.22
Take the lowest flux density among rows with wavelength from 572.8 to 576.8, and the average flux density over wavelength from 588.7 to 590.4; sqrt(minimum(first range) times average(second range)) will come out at 1.28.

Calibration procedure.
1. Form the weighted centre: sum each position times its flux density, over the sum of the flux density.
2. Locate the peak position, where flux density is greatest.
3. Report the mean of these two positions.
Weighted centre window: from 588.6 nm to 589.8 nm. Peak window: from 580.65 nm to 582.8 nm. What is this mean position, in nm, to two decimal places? 585.29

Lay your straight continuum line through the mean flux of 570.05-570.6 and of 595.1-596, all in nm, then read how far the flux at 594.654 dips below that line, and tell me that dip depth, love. 0.12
